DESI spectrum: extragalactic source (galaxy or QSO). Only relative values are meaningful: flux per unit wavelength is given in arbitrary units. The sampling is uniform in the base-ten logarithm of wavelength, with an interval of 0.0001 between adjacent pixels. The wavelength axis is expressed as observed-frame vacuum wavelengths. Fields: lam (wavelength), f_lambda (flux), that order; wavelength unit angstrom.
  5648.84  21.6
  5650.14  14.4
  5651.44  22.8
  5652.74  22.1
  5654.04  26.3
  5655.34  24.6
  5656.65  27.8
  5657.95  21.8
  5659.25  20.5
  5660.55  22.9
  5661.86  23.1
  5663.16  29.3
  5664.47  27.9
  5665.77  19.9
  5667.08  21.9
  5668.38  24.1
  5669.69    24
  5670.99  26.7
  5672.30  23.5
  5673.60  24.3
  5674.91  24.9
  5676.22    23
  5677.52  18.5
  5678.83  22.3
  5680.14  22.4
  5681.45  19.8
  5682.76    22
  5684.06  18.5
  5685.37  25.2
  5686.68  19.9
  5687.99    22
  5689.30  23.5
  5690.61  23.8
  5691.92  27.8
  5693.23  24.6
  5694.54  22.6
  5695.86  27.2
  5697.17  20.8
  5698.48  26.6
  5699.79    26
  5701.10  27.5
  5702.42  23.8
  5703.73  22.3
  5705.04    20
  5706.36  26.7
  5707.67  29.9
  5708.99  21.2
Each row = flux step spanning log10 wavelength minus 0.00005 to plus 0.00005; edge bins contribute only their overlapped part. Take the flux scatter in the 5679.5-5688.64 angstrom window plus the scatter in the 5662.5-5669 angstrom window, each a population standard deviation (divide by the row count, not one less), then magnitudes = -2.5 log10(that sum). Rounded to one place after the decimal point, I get -1.9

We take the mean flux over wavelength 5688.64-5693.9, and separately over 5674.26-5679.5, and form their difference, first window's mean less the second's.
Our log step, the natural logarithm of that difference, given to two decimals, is 1.01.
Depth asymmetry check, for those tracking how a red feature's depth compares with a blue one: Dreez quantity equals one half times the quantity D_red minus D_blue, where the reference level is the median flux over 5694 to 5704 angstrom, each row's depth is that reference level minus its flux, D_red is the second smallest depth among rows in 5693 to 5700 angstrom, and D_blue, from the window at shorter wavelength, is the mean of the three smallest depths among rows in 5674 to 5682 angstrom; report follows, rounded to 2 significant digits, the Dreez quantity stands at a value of -1.6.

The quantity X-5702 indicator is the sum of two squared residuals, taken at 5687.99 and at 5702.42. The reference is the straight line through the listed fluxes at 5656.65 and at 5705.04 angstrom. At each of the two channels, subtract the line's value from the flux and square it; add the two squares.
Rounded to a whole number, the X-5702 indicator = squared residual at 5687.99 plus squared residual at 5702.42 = 12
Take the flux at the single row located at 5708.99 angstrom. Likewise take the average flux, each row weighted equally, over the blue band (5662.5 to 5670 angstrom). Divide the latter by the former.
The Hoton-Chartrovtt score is 1.16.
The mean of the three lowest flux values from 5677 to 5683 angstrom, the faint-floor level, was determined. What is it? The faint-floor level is 20.1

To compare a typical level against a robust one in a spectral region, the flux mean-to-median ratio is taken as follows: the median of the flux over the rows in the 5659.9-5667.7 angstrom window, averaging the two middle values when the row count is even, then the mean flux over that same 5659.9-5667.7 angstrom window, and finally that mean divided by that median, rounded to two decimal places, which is 1.05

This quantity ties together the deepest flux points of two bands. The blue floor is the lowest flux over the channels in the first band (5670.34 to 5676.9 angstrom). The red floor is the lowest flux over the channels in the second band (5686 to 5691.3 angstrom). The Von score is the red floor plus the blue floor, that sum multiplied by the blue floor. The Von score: 987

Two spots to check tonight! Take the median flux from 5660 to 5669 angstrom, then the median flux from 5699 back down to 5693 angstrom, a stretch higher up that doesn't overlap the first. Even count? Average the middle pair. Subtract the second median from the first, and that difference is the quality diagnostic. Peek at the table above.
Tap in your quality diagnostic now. -1.5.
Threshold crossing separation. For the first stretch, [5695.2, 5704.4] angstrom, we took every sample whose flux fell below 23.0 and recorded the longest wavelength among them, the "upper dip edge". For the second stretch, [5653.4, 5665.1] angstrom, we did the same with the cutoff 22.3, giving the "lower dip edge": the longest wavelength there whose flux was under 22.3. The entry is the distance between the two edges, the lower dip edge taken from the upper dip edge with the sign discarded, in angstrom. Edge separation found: 44.5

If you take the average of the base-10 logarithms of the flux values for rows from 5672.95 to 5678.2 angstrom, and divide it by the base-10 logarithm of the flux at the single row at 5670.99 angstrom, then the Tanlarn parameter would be 0.95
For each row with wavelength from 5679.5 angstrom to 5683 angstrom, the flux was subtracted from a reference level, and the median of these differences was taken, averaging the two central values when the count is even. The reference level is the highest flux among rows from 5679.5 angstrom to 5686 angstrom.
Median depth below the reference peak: 3.2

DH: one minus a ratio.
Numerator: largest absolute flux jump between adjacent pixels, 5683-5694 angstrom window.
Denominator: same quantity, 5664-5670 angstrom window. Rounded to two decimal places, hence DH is 0.16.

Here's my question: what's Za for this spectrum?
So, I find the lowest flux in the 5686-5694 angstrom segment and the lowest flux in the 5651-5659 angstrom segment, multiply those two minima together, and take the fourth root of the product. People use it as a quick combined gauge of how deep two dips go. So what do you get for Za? 4.56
